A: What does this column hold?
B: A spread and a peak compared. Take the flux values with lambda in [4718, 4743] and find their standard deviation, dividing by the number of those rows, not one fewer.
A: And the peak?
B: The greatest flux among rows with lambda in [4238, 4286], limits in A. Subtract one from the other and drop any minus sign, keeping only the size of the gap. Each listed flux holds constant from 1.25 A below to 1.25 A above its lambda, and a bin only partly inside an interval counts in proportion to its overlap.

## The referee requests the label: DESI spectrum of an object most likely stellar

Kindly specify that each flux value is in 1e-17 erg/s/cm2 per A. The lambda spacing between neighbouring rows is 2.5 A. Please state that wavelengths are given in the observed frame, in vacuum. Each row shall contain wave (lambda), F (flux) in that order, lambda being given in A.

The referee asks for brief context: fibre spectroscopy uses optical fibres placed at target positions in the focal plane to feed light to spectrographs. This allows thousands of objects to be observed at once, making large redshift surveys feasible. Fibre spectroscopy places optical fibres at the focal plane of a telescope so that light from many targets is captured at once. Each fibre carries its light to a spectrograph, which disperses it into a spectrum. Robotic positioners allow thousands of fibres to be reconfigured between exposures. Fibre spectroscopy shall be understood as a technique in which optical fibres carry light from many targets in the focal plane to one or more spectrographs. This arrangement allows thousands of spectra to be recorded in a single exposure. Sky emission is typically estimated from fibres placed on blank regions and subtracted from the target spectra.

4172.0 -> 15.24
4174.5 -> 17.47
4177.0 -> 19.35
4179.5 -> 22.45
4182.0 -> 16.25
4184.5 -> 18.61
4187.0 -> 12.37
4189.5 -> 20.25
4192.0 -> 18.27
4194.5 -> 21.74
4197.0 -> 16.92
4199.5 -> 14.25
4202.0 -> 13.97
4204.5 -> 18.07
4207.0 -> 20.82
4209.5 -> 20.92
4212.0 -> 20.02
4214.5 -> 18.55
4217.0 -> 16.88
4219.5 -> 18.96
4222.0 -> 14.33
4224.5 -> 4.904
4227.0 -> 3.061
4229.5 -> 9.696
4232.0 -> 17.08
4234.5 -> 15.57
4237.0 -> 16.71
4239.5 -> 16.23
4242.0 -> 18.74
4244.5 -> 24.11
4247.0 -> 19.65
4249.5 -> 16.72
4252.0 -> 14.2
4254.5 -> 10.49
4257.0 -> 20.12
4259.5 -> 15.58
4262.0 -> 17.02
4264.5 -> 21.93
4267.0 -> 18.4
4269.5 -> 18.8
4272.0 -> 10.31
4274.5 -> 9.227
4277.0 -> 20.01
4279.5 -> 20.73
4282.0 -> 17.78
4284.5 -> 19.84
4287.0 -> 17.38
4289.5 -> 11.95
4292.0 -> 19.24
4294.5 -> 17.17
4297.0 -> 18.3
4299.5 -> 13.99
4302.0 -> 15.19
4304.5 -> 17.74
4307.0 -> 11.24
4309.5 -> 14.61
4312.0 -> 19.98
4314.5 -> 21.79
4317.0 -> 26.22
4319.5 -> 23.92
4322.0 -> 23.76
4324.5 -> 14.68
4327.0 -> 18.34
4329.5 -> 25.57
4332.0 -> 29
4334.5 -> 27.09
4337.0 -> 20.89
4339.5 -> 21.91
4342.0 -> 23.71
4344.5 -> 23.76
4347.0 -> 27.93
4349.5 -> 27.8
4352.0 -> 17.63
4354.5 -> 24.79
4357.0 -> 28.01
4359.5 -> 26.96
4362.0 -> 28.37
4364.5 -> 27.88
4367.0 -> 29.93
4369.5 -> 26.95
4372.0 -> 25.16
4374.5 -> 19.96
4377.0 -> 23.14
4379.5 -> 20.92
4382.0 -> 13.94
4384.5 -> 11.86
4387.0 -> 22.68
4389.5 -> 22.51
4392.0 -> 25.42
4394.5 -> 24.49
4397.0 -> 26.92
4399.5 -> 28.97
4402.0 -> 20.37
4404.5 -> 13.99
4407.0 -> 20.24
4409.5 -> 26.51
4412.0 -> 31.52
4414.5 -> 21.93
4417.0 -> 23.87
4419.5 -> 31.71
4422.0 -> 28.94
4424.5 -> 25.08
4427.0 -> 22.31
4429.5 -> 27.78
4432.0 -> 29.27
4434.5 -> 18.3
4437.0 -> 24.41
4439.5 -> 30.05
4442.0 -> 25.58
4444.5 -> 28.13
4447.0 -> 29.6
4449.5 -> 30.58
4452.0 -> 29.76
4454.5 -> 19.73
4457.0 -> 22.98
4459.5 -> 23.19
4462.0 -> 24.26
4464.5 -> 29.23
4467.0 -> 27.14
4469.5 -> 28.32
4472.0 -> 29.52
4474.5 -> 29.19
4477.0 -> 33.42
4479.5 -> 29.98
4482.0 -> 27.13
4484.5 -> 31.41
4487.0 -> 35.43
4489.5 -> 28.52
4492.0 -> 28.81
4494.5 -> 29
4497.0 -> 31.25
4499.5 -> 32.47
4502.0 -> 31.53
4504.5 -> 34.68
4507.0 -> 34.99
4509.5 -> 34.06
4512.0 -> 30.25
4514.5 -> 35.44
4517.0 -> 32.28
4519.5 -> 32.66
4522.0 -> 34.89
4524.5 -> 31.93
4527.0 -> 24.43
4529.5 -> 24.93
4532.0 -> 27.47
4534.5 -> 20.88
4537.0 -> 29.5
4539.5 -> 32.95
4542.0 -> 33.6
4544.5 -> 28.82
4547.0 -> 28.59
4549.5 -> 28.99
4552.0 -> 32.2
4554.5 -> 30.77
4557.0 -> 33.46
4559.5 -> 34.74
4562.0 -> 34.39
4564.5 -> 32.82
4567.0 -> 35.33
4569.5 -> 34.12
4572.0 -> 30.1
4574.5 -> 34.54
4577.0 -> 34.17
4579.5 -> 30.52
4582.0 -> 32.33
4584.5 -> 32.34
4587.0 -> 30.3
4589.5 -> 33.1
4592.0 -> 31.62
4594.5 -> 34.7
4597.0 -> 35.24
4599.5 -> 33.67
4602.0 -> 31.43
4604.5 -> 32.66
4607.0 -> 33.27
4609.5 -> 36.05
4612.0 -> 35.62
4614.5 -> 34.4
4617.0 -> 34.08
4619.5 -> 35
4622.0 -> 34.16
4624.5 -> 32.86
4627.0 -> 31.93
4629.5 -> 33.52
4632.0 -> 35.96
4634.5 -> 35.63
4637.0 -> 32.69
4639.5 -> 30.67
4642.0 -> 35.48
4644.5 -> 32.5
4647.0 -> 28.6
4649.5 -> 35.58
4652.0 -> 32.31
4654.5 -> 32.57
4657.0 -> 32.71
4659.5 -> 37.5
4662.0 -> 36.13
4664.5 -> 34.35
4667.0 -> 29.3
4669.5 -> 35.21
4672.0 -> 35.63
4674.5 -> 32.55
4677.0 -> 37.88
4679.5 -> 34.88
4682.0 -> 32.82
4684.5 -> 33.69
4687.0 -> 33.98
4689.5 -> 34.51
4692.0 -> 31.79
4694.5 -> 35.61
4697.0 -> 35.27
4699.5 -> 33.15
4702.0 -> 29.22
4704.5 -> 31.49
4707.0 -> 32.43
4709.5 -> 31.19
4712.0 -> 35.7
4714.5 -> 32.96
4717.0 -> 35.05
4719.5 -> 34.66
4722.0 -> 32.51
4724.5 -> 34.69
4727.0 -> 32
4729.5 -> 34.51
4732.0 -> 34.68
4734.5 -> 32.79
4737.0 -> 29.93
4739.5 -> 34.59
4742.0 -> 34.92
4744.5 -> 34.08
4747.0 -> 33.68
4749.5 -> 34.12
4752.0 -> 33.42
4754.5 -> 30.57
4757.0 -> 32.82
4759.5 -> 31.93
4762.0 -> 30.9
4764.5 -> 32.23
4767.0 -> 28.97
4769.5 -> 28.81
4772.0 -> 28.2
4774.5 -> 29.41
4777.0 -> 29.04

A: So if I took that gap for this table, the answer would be 23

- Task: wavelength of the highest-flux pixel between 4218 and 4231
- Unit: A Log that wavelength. 4219.5 A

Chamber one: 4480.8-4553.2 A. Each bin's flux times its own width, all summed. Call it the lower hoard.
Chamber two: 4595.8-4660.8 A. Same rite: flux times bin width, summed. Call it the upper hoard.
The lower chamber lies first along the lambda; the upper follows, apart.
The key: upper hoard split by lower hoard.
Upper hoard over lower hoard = 1.0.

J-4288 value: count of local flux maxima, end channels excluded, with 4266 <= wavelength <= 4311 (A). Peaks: 6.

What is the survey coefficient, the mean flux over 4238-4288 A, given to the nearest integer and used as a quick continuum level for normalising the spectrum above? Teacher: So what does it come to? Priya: 17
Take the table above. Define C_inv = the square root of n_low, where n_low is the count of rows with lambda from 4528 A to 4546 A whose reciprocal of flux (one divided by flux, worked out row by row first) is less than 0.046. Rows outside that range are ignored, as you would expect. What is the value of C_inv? 2.45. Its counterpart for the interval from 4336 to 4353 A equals 2.24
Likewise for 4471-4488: 2.65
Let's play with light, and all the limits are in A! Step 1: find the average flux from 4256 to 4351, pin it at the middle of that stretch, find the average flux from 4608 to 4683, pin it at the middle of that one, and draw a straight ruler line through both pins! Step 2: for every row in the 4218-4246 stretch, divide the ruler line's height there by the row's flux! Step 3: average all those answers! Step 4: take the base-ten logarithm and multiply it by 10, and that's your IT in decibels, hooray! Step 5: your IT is 2.1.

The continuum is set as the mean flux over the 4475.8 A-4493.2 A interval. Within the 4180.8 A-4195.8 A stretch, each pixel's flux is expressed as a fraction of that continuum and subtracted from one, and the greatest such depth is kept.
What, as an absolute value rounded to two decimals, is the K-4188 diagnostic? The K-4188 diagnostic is 0.60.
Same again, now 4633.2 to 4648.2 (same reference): 0.07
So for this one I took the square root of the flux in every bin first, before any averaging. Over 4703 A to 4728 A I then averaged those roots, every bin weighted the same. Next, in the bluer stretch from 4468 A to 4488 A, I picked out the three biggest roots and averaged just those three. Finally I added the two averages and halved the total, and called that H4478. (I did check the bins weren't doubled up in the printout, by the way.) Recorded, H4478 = 5.77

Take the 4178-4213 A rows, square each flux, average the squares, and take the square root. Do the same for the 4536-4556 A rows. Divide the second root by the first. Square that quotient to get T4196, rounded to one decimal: 2.8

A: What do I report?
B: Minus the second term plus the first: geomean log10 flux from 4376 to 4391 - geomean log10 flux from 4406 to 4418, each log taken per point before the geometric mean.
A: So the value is -0.12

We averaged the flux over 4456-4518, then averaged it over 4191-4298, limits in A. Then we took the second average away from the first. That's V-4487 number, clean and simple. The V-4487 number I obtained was 14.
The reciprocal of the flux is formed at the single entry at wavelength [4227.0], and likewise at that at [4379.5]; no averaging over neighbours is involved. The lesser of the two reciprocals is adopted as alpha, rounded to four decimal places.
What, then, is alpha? 0.0478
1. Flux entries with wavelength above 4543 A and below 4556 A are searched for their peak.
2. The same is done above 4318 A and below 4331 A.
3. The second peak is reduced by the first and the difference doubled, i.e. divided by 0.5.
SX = -13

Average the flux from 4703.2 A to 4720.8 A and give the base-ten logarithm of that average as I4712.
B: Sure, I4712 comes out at 1.52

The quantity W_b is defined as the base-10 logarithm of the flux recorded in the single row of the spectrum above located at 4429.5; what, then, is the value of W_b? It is 1.44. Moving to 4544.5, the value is 1.46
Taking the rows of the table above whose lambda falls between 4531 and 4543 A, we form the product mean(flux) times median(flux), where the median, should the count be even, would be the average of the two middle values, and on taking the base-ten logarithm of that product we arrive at 2.93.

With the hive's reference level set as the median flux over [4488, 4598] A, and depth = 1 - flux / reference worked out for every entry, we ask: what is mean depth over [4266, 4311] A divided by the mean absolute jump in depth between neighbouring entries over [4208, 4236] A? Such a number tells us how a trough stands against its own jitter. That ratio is 4.3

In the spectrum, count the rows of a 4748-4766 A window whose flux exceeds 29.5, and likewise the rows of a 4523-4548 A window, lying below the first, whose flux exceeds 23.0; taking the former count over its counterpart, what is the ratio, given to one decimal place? 0.8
